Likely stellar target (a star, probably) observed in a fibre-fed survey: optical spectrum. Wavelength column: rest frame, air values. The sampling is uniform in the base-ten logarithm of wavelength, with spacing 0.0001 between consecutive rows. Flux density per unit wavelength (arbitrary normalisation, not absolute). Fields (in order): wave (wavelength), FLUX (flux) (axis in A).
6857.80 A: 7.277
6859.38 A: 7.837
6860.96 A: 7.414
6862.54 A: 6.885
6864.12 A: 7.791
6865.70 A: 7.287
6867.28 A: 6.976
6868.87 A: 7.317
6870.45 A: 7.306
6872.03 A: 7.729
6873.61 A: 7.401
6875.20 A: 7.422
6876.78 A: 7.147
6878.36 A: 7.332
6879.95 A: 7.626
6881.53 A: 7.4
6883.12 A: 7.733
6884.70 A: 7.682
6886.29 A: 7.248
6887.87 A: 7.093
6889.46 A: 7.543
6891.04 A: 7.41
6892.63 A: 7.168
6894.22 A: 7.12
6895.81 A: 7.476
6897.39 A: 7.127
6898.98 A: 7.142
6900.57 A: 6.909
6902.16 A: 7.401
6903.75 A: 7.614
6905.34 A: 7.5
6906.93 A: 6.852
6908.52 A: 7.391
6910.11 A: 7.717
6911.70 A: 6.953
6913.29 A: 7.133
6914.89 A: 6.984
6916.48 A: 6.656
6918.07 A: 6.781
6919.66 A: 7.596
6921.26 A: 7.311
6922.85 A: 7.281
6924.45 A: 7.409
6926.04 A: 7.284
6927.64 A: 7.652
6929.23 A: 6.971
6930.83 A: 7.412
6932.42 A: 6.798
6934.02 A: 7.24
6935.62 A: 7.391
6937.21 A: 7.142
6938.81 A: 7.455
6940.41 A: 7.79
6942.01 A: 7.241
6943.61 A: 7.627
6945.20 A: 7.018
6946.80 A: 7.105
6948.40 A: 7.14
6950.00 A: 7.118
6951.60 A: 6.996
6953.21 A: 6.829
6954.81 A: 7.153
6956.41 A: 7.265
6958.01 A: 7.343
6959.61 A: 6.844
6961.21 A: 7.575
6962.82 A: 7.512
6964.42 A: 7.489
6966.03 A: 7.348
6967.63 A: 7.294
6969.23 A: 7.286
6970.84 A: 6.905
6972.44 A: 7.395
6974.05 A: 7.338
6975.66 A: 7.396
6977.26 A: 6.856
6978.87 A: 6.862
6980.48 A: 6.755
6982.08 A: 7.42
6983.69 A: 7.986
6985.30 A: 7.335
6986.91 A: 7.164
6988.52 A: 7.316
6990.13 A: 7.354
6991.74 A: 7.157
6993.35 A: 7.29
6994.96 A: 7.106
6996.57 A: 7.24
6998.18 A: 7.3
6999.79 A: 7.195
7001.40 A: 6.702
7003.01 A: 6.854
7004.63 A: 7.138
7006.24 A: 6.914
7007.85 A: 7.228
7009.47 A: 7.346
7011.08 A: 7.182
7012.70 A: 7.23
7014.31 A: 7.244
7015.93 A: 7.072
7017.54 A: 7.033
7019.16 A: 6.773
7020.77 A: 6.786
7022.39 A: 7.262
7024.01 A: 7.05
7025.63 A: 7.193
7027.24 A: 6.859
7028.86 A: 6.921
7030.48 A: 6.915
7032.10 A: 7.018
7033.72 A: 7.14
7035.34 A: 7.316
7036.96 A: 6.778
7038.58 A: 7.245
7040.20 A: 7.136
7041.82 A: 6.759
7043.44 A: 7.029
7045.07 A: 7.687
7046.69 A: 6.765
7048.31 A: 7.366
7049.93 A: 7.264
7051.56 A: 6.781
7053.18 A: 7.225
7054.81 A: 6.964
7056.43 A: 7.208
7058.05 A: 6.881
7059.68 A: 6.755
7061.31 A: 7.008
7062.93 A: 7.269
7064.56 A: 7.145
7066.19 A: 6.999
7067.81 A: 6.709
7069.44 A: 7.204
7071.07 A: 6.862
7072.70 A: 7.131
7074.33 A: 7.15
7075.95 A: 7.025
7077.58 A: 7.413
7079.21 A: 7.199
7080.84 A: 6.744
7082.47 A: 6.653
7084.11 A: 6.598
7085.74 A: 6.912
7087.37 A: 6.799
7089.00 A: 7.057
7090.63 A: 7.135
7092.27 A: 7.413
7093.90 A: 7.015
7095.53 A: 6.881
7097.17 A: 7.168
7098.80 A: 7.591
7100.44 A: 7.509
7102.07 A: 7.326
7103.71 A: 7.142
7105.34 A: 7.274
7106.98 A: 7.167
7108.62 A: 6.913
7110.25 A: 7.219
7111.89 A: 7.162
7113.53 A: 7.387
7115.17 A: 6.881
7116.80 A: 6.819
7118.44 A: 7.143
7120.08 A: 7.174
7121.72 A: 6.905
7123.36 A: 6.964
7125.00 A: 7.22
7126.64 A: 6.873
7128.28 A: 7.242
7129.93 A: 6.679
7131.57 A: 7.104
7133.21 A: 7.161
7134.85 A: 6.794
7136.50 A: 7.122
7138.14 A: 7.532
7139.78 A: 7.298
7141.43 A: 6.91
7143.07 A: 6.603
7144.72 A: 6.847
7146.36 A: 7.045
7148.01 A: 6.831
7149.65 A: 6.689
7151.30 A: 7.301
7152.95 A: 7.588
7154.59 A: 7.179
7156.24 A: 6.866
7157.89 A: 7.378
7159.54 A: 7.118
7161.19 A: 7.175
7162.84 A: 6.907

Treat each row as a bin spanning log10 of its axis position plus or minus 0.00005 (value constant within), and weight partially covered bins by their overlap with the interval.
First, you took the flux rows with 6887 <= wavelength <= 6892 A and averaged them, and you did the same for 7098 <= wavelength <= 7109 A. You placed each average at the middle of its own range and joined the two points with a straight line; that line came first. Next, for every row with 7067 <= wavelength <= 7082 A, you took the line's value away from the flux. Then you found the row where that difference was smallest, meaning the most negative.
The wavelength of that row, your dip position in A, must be 7067.81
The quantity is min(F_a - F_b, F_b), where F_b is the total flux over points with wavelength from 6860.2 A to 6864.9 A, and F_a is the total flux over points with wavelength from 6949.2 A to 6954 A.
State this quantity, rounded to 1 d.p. -1.1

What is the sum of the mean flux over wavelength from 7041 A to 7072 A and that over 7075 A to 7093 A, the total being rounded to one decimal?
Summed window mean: 14.0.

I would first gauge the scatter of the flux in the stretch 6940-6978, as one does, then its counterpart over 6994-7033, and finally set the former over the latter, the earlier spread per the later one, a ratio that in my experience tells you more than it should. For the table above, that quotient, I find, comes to 1.39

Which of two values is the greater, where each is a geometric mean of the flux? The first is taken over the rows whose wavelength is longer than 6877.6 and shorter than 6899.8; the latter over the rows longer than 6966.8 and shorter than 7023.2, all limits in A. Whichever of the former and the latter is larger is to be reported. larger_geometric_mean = 7.36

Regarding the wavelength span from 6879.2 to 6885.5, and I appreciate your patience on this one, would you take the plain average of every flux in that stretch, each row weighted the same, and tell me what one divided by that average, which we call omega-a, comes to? 0.131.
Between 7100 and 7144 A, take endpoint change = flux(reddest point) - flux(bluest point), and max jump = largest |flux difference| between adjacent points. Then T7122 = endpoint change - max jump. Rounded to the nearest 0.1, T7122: -1.5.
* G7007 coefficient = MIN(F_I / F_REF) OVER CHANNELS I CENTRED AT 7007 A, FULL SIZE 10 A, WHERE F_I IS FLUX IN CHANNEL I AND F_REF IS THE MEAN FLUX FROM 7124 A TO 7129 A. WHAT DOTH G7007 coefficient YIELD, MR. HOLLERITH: 0.964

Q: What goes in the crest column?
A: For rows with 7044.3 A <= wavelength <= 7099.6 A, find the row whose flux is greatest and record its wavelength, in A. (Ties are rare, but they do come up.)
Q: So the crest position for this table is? 7045.07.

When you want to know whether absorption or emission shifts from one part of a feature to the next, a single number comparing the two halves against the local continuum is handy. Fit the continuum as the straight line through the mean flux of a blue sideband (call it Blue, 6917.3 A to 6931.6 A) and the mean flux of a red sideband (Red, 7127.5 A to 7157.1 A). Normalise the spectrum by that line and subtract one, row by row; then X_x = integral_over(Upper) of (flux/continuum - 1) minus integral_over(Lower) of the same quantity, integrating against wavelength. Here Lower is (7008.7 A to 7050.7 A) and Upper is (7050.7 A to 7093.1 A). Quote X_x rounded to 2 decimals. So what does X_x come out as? -0.20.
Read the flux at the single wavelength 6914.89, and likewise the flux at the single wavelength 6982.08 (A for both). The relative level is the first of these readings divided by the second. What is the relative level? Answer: 0.94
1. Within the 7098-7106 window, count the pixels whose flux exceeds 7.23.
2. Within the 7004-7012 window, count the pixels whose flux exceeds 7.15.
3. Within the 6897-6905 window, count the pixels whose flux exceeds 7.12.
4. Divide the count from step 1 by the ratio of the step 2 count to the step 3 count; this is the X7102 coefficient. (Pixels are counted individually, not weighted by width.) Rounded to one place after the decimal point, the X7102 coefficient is 5.3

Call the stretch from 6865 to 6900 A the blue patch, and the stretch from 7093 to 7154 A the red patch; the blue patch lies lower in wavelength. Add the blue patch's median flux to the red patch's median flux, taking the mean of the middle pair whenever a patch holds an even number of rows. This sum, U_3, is 14.5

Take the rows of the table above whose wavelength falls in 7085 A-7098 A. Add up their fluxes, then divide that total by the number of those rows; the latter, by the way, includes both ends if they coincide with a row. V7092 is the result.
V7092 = 7.05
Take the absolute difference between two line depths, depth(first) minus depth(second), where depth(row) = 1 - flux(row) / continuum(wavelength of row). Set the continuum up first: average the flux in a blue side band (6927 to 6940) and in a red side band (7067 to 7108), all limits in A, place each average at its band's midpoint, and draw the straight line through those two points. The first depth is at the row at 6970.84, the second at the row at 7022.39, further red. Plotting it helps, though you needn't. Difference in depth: 0.06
